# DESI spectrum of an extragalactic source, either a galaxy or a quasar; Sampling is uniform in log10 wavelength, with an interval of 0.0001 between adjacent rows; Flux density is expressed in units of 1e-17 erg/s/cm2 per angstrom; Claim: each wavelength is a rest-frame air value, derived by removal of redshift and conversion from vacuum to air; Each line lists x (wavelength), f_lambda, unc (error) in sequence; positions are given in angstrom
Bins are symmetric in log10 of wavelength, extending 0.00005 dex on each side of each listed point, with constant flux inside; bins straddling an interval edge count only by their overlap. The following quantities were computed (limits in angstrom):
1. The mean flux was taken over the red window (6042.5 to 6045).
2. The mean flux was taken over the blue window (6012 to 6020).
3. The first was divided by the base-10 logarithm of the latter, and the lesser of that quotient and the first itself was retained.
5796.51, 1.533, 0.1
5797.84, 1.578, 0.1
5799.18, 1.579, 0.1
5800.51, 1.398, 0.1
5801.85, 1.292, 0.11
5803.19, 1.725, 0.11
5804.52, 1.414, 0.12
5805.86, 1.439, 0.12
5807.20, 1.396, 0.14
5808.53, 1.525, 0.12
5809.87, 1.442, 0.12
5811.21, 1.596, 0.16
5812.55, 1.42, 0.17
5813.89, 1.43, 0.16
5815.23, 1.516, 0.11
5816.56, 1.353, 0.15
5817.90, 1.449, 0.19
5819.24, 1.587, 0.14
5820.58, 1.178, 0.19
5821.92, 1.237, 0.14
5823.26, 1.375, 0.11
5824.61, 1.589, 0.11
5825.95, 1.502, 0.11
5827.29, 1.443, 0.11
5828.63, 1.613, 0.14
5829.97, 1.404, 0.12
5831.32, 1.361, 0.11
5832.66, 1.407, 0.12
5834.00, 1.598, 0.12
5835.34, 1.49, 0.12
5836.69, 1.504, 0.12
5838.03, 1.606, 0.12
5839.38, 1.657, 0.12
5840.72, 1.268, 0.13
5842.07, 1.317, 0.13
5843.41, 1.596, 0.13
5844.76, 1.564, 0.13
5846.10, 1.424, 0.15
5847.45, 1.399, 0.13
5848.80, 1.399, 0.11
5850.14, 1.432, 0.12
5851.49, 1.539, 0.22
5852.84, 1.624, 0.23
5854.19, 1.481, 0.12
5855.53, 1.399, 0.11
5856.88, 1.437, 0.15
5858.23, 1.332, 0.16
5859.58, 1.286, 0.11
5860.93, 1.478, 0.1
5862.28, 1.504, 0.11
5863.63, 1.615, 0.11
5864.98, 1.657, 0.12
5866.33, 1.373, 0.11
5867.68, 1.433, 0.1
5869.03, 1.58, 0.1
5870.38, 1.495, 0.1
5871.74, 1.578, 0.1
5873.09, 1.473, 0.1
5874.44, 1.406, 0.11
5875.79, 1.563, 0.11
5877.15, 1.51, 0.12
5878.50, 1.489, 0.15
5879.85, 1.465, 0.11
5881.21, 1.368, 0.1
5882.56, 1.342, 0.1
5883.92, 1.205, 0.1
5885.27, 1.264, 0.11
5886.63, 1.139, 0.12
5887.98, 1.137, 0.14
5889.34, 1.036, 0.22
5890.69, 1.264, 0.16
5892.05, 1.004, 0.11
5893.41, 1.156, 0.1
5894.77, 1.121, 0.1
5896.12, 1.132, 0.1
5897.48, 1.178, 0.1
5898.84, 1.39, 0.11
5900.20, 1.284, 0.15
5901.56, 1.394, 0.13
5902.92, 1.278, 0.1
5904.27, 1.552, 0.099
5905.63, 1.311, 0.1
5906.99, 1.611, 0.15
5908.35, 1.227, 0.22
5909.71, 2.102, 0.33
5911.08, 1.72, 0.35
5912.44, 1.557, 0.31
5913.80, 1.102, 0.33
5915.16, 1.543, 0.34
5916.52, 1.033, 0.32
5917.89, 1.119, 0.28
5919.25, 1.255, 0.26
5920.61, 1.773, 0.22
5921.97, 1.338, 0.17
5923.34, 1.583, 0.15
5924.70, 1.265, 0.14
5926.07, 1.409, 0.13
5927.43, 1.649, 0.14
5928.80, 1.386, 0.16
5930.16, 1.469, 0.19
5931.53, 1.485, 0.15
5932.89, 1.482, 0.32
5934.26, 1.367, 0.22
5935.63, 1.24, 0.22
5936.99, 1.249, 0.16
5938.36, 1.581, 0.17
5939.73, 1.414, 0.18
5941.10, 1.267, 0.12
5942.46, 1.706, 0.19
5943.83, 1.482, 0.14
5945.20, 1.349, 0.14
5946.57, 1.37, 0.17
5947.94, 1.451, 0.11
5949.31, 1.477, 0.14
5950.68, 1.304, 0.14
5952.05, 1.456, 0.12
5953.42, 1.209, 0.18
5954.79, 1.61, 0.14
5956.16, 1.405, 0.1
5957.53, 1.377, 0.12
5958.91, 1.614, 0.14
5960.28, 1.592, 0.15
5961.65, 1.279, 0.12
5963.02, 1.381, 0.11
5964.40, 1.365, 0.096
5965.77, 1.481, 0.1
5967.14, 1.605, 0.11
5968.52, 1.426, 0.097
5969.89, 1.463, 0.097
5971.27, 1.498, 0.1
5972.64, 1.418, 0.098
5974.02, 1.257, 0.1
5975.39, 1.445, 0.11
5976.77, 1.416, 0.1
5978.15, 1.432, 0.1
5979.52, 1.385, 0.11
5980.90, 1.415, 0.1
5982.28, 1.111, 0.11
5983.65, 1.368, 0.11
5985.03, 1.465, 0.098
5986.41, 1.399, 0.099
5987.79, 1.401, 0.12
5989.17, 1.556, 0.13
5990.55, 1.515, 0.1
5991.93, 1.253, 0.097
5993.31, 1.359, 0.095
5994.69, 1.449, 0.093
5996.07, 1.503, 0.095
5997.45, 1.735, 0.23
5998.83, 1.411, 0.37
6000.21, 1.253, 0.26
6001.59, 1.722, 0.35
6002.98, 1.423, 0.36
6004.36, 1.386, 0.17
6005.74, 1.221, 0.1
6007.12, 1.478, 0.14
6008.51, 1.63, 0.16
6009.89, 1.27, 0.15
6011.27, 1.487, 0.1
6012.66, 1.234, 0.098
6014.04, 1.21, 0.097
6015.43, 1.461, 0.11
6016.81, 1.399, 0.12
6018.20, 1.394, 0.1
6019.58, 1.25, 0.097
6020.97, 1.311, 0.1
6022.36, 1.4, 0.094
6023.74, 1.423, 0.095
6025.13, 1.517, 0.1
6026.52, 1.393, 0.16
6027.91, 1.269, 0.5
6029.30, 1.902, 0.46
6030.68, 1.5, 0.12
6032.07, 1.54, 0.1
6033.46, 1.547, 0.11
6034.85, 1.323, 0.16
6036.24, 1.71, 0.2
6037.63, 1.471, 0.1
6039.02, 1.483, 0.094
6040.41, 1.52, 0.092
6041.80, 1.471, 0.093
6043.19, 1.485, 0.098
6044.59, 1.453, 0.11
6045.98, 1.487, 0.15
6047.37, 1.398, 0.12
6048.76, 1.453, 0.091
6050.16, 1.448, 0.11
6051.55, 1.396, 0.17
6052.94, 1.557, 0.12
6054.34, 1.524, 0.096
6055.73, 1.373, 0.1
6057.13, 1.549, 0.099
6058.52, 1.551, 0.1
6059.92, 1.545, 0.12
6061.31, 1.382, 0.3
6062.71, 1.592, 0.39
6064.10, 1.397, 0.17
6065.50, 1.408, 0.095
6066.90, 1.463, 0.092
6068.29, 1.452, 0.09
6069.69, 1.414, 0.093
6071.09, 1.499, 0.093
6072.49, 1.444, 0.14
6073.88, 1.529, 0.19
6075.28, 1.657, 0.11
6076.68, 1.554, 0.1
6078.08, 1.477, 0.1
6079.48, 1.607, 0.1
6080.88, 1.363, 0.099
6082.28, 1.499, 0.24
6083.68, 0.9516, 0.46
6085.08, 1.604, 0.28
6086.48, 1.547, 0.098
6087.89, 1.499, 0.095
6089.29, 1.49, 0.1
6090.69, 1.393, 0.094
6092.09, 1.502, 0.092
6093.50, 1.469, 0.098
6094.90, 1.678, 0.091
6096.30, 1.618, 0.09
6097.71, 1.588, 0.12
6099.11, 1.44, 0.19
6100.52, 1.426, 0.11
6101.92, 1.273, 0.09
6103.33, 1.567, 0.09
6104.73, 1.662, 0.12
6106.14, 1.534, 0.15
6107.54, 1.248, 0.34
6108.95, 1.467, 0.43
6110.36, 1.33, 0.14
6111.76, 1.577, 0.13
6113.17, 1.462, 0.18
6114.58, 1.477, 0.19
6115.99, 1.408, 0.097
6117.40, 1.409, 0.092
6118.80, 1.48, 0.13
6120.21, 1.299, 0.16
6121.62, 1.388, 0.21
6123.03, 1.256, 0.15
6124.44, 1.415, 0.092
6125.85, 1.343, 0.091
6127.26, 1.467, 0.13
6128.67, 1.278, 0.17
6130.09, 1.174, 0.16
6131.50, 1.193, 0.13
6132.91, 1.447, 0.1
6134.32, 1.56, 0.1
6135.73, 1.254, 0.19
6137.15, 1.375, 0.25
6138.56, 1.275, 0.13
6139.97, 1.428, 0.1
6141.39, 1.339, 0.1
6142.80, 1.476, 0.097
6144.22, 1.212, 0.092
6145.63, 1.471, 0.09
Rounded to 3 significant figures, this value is 1.47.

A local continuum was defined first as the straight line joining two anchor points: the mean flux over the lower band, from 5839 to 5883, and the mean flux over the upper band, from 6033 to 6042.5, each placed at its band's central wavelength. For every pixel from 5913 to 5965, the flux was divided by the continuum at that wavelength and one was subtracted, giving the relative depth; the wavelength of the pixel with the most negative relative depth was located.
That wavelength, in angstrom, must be 5916.52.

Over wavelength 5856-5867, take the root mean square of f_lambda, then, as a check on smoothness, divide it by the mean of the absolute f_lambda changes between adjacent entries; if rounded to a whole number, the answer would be 13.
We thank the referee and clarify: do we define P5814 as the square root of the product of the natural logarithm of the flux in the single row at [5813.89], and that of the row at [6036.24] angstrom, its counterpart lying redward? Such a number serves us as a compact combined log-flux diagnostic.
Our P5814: 0.44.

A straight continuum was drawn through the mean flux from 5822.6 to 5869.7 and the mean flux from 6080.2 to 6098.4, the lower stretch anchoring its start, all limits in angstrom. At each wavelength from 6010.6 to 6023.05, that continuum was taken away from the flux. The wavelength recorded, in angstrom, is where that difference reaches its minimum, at 6014.04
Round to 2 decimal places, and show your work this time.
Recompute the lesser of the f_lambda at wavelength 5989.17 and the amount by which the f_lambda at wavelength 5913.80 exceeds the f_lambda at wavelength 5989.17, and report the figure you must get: -0.45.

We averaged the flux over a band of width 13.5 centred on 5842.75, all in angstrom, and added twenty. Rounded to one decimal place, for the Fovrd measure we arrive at 21.5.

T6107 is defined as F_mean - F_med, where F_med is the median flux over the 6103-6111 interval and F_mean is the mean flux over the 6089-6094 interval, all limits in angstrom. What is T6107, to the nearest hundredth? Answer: -0.04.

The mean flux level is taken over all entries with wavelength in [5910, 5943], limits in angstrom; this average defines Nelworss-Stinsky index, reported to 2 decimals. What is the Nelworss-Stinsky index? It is 1.42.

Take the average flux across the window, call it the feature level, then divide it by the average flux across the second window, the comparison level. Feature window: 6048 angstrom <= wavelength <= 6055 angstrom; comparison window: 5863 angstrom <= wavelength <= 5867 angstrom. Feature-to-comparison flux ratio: 0.95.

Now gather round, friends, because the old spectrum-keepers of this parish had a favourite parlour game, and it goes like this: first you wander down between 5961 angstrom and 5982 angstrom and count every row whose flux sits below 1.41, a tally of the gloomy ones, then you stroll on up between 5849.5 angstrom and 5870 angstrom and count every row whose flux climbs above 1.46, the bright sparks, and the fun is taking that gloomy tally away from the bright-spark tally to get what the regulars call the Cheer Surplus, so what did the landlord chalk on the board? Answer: 3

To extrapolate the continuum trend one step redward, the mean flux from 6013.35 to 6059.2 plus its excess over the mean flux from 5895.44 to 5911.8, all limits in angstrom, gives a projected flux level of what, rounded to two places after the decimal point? 1.49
